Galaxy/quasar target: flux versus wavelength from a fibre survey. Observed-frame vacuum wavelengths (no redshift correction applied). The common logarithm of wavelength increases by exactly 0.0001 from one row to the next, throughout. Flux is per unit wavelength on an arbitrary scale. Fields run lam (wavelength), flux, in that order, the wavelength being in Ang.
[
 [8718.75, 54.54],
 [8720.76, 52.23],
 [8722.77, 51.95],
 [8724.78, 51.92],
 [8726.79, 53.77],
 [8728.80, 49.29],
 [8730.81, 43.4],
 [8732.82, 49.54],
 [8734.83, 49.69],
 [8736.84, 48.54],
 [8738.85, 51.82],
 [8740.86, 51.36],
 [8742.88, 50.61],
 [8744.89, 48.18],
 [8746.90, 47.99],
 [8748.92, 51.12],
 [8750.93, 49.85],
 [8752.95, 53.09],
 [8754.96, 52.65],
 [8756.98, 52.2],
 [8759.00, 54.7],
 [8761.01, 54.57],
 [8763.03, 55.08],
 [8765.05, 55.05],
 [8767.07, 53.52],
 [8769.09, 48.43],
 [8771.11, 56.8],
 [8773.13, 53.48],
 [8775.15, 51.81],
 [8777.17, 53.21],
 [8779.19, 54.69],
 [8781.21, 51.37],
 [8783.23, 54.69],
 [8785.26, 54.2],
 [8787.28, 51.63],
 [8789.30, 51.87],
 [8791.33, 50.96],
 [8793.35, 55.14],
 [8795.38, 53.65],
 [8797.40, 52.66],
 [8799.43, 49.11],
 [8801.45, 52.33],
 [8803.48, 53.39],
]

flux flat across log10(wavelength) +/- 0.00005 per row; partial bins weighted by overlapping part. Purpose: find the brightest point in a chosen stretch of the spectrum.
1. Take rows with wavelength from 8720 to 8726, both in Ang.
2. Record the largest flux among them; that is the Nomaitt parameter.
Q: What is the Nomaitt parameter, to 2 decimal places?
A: 52.23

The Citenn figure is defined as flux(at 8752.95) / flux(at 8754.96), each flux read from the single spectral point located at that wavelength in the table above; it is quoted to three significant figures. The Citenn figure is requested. 1.01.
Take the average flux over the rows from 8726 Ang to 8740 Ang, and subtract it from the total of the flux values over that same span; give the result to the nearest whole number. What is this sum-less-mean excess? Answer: 297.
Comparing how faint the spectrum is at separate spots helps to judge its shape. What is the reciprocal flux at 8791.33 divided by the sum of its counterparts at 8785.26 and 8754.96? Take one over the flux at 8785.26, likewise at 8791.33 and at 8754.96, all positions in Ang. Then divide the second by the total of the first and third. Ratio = 0.524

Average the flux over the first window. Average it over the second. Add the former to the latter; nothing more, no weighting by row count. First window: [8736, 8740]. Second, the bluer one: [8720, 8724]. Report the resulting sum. 102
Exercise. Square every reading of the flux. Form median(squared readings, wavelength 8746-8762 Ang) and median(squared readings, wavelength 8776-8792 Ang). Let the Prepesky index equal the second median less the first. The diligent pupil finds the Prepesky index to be 12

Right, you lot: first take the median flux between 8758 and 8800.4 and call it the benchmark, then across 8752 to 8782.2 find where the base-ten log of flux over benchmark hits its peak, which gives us 8771.11 Ang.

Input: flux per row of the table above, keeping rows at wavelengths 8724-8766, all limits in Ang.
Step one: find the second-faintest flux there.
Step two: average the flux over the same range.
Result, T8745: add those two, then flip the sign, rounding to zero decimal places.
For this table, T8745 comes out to -99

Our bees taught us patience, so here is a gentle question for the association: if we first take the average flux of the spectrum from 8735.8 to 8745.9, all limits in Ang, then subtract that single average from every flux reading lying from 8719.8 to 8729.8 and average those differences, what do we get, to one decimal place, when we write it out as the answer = 1.7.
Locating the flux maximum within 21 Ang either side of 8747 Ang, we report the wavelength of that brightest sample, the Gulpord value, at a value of 8763.03 Ang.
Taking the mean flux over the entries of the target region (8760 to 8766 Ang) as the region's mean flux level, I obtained 54.9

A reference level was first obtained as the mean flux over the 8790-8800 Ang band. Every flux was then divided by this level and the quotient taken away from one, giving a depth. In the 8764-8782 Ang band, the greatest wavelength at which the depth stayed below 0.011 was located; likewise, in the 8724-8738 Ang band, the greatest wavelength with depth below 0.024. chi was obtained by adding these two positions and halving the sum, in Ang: 8753.0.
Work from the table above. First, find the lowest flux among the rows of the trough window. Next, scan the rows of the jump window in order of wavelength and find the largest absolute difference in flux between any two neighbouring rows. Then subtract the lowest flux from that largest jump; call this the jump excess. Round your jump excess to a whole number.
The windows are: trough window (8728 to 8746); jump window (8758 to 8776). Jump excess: -35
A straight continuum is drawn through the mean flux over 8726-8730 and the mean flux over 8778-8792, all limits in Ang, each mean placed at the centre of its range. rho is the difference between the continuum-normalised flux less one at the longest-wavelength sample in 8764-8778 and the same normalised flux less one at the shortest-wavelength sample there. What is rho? -0.04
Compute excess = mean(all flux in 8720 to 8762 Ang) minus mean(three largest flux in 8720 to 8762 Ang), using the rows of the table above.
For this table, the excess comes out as -3.47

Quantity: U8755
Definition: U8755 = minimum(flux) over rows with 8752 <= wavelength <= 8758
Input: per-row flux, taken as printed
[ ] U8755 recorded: 52.2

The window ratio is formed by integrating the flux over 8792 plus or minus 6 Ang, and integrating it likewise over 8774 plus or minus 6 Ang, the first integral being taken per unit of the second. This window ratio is 0.994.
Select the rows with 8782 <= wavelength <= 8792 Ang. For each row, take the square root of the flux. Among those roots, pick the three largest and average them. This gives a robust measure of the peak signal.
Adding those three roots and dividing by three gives 7.32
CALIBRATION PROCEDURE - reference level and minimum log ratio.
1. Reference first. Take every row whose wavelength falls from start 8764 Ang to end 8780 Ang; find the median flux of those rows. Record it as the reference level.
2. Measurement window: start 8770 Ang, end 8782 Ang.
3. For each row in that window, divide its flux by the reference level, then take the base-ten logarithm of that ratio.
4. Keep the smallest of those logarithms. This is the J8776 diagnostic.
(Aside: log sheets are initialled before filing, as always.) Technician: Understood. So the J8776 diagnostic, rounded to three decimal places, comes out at -0.018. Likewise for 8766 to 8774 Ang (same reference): -0.043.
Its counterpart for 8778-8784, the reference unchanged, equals -0.018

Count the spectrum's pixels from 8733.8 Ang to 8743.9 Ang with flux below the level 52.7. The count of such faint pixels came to 5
